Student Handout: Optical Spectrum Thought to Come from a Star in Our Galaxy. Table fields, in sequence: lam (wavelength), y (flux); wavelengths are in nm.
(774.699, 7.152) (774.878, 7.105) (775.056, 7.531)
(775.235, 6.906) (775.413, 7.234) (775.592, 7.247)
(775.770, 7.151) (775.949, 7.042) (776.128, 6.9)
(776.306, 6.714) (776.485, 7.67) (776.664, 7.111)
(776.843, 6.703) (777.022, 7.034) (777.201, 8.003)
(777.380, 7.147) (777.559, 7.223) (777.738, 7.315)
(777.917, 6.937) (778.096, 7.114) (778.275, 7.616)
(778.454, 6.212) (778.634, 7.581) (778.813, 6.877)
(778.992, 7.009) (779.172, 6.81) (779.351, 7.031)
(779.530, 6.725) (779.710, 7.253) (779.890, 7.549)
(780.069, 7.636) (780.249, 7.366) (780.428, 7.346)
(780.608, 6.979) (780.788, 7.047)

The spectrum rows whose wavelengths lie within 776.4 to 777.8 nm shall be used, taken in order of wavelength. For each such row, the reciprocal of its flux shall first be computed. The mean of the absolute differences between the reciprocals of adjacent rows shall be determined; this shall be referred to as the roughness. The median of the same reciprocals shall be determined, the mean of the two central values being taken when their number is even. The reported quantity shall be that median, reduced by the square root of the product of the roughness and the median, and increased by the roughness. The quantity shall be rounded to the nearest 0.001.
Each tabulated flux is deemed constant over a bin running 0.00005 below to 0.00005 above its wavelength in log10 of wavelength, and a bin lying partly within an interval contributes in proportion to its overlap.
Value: 0.113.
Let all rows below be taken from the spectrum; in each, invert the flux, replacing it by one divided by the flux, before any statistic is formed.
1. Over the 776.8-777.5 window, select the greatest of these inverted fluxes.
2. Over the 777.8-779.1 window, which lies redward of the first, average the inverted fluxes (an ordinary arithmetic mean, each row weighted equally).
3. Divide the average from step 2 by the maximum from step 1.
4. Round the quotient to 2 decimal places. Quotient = 0.95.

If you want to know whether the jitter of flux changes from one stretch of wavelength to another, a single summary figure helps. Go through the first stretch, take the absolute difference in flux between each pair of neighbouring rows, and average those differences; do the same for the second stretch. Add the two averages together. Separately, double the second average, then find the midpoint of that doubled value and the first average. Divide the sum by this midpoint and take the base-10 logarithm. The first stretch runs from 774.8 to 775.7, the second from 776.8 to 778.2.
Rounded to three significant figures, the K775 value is 0.113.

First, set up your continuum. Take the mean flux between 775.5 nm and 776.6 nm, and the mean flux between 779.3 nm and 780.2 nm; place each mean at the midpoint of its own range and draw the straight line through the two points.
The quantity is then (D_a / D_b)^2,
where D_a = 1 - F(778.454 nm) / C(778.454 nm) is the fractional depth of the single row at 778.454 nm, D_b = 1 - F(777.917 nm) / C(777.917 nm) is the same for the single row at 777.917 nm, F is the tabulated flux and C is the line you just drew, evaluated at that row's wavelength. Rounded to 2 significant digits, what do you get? 16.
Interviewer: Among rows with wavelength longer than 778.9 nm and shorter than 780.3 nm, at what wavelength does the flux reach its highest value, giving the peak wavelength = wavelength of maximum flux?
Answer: 780.069 nm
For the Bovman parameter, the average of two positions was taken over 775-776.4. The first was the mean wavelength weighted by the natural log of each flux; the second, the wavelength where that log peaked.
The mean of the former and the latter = 775.37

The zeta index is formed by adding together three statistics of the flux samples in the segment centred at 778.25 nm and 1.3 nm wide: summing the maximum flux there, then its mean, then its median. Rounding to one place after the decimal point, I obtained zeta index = 21.8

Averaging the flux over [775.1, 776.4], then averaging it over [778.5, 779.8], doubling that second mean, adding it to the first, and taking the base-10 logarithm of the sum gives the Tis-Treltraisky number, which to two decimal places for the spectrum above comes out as 1.32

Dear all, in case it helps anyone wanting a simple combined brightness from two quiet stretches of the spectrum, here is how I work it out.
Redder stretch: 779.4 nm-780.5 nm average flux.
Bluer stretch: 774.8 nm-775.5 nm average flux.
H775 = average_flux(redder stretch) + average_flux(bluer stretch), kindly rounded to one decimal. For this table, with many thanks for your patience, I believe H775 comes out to 14.5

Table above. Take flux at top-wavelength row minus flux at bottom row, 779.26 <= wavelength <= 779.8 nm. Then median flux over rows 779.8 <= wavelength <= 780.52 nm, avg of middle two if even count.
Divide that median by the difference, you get 34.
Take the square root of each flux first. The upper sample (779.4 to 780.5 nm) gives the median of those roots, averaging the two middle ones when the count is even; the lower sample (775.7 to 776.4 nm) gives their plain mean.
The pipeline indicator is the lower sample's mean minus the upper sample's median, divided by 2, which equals -0.038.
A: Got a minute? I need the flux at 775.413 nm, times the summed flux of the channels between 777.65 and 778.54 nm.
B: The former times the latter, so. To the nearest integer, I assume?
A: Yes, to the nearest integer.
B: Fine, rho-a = 255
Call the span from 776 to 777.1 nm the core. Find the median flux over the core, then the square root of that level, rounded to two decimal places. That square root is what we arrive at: 2.64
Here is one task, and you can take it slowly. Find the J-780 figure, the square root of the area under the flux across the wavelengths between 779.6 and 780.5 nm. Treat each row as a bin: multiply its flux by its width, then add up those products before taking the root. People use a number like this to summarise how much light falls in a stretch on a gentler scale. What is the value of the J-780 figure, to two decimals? 2.58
